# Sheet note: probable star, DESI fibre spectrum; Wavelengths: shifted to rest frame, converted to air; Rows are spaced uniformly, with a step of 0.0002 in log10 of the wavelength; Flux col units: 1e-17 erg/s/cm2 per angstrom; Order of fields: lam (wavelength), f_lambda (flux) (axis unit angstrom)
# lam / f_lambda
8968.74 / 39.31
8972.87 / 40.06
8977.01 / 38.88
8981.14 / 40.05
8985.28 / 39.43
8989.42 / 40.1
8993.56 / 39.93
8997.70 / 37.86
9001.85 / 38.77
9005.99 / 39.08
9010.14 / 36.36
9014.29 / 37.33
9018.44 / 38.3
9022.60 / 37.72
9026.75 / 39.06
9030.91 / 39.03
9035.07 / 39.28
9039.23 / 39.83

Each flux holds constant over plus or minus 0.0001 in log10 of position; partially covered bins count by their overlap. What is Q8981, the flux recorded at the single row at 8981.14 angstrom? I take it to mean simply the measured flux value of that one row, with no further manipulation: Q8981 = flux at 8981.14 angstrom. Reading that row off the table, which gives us 40.05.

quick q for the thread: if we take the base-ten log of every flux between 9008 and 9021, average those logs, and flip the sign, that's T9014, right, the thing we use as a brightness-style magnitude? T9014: -1.57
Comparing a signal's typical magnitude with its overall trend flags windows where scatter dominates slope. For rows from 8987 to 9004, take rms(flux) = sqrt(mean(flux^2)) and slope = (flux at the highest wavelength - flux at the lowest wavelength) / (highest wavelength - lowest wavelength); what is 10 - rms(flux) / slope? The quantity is 376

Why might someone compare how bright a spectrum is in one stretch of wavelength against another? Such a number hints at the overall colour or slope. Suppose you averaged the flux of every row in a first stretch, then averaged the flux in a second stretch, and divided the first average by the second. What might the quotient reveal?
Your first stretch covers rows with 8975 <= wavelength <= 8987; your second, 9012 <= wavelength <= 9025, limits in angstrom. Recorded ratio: 1.04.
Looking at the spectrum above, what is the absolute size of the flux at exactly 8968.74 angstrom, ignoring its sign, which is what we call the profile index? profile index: 39.3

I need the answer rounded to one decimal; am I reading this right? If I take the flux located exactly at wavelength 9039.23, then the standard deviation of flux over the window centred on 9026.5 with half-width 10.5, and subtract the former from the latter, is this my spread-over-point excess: -39.2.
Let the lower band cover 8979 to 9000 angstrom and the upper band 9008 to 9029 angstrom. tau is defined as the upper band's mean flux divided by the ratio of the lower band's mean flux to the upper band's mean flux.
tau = 36.1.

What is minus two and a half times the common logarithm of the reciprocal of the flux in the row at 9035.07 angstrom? 3.99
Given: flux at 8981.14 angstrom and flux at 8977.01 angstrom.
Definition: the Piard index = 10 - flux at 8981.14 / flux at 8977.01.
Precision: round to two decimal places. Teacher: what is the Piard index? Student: 8.97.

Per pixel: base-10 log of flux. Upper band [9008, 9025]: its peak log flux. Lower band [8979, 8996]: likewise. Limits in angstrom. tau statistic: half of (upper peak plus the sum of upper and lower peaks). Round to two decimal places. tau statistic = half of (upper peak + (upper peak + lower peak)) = 2.38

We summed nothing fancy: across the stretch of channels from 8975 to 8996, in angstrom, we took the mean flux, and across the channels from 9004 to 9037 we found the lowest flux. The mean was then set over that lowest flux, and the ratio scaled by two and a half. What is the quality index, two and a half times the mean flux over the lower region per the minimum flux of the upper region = 2.73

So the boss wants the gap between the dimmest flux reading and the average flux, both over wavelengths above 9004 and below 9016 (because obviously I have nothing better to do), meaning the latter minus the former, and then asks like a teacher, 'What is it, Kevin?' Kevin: 1.2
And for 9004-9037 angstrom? 1.9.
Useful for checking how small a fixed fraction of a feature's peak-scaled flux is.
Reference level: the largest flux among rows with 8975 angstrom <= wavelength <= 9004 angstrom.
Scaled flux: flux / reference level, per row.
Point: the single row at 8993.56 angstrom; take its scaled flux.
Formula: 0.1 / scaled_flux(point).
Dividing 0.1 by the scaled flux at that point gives 0.100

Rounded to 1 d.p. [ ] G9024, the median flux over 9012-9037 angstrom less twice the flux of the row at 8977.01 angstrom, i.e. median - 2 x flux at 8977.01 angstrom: -39.1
